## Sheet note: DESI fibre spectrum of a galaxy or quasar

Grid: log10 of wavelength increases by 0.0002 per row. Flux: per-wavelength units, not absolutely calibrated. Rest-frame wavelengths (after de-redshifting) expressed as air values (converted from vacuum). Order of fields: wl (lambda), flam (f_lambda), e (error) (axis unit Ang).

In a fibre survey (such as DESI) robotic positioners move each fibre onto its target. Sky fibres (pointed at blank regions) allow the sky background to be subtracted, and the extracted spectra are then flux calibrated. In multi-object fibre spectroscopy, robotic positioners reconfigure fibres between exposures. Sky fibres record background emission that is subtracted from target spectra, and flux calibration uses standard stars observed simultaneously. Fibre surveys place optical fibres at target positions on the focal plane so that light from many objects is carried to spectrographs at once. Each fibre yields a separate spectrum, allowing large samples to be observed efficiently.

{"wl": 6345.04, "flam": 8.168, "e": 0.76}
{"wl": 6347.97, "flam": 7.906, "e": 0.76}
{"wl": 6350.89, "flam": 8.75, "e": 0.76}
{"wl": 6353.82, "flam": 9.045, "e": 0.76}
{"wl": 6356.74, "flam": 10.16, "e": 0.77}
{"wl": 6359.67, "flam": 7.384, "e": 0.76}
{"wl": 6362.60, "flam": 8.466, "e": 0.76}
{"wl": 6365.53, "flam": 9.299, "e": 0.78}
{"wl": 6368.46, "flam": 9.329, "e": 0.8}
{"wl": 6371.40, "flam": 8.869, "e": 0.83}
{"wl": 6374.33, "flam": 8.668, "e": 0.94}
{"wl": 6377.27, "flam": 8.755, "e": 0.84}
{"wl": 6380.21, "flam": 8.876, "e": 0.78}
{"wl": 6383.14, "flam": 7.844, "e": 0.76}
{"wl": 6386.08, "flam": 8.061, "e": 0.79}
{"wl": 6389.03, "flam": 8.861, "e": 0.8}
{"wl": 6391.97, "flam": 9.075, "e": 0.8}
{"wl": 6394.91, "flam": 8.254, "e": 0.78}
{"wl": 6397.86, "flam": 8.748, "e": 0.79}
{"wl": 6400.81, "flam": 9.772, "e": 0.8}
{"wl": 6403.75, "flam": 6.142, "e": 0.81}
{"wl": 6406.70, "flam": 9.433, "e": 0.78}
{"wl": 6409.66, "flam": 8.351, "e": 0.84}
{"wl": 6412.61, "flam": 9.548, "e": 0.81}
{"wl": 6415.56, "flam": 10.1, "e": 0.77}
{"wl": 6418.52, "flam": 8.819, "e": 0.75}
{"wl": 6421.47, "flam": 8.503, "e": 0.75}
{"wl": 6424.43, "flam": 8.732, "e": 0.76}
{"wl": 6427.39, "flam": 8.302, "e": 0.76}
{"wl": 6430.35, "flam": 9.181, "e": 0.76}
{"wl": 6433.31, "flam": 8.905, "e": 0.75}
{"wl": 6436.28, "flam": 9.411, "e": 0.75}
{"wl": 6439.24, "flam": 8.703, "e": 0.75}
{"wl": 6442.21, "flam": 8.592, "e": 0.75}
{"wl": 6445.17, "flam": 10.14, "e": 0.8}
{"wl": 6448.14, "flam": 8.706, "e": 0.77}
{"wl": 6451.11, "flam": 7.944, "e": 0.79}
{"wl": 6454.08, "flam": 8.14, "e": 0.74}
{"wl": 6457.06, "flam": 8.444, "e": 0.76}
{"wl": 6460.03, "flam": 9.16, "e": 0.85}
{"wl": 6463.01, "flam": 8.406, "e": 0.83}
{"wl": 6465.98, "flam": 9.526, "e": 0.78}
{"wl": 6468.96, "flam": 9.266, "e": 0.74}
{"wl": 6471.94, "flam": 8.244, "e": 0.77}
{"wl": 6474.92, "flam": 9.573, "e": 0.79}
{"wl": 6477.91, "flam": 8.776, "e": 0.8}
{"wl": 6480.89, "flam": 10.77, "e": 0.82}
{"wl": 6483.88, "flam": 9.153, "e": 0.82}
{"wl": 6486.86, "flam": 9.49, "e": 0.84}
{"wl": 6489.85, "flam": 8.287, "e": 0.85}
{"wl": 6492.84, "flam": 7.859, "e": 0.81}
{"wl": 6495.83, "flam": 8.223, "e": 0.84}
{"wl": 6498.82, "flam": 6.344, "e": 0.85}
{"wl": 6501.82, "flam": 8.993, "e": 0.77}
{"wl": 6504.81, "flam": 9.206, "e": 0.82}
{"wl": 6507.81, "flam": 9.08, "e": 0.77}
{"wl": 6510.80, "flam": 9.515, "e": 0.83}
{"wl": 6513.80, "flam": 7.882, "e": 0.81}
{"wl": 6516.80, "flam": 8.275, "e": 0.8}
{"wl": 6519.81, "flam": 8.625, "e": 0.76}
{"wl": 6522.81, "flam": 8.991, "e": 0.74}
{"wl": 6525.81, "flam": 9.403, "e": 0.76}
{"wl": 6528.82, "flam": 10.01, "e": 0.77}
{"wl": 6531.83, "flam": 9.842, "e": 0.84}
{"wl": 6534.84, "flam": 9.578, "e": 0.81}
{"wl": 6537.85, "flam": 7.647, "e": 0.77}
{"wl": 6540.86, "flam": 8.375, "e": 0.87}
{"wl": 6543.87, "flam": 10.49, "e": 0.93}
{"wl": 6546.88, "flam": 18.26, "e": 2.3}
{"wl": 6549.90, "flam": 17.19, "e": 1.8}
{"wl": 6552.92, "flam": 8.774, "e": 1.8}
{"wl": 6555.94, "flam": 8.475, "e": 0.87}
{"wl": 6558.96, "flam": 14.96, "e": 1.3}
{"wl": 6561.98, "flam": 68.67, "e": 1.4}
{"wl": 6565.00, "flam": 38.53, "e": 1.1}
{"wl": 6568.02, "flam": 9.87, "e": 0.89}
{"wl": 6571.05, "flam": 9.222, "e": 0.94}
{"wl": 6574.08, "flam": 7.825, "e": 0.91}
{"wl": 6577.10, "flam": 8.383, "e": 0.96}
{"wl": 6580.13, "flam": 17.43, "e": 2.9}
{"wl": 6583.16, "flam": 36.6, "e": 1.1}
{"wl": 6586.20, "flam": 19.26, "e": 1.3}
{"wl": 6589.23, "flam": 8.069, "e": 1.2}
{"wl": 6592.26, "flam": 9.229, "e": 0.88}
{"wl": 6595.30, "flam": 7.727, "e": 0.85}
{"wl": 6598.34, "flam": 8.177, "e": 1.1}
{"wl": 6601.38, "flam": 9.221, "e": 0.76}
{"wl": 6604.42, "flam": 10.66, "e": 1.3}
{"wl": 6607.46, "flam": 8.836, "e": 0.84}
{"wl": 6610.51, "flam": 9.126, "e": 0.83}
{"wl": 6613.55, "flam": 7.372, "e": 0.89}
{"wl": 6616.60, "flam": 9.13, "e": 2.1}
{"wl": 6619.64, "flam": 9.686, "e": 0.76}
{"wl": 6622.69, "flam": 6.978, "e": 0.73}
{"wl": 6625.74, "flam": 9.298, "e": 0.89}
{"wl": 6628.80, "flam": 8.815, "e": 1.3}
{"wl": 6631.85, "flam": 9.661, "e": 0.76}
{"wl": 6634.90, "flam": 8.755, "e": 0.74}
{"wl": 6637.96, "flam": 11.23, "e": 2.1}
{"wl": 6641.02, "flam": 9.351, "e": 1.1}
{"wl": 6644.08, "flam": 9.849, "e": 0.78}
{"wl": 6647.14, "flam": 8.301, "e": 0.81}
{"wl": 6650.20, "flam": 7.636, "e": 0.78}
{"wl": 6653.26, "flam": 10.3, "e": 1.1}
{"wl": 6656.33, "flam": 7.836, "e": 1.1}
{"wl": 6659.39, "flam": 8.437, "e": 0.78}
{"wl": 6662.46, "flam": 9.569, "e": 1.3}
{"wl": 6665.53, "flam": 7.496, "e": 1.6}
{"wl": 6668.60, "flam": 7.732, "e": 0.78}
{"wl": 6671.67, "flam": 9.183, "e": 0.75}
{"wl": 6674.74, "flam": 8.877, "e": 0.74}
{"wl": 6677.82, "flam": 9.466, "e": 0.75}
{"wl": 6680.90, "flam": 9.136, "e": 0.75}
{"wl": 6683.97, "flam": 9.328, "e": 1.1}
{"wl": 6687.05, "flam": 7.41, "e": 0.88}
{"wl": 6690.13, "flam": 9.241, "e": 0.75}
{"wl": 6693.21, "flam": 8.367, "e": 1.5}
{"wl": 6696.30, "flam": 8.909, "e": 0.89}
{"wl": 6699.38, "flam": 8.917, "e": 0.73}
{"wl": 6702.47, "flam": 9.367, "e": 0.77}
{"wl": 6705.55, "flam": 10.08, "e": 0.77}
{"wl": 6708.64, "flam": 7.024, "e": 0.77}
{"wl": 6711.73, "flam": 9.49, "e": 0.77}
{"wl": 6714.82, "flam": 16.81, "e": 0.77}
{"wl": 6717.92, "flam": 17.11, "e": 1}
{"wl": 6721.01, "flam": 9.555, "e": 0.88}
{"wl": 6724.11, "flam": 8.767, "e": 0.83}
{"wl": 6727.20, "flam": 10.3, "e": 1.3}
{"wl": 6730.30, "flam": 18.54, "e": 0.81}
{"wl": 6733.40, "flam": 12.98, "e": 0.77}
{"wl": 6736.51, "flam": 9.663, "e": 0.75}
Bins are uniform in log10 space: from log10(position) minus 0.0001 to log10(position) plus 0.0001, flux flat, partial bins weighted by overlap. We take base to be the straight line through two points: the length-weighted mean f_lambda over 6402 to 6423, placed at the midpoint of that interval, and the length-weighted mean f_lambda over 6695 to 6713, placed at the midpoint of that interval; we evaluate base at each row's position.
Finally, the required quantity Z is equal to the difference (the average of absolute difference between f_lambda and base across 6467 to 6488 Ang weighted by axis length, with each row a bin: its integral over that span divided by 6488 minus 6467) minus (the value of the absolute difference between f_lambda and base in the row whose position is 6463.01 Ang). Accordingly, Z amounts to 0.35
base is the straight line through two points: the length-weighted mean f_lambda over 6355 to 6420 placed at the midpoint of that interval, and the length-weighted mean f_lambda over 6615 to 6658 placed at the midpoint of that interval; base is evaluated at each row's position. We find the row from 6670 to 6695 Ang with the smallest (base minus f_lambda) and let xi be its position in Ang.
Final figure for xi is 6677.82 Ang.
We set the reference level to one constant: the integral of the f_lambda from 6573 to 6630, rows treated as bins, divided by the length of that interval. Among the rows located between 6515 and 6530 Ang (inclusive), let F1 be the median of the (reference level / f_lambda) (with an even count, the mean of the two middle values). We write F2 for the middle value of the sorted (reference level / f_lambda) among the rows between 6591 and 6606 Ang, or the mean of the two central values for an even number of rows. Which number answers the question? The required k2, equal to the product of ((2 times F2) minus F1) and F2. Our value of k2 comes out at 1.43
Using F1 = 1.24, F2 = 1.21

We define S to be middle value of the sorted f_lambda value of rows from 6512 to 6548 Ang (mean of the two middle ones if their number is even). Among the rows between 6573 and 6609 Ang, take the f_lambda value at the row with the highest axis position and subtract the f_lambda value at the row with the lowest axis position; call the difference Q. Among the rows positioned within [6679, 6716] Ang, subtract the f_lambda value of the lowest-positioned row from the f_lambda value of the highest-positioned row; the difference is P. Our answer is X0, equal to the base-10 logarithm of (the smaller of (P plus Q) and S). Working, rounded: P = 7.7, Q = 1.0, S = 9.20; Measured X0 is 0.9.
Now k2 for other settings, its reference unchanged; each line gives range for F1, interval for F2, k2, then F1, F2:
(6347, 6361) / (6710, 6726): 1.24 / 1.28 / 1.17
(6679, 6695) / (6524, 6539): 1.30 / 1.22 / 1.17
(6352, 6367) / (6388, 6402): 1.62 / 1.24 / 1.26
